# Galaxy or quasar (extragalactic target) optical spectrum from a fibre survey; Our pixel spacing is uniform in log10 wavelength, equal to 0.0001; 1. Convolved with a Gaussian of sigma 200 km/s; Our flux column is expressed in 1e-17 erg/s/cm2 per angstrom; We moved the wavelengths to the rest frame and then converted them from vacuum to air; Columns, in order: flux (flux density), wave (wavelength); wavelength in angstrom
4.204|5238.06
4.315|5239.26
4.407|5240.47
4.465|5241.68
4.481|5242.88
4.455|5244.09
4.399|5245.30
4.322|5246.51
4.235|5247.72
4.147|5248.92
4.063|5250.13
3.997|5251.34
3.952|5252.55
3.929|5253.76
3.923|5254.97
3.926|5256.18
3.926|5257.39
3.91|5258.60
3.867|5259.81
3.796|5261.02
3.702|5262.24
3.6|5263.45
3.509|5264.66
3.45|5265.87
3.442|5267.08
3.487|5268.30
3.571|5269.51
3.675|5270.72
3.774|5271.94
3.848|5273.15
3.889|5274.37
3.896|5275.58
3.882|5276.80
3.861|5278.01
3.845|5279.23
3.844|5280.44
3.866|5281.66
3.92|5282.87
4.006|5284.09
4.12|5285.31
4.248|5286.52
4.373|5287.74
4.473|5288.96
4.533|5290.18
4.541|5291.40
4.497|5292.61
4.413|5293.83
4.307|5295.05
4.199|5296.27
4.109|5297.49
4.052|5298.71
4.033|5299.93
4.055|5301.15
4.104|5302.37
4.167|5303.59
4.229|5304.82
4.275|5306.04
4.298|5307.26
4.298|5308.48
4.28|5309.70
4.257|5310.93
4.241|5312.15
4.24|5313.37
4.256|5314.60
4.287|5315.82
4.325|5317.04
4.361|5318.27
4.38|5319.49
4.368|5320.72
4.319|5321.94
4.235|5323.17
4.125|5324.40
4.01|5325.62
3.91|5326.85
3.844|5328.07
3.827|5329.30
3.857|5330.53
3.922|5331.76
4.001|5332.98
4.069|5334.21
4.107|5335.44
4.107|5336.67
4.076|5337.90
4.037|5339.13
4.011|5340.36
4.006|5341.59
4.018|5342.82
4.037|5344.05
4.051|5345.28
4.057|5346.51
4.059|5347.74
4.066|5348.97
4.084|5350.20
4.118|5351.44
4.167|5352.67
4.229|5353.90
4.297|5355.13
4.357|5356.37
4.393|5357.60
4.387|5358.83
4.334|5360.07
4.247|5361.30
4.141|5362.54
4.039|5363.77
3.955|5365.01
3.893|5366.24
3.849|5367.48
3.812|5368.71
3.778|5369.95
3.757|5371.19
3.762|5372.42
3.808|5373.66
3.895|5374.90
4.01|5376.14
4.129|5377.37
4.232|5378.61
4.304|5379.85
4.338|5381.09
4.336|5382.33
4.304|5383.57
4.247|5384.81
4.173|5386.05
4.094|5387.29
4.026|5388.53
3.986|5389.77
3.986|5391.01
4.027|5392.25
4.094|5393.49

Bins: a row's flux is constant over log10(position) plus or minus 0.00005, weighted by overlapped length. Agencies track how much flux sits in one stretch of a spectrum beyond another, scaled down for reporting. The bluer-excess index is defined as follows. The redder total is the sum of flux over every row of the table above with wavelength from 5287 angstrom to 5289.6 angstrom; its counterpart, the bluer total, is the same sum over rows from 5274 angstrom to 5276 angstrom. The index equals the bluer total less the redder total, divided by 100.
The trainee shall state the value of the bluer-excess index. -0.011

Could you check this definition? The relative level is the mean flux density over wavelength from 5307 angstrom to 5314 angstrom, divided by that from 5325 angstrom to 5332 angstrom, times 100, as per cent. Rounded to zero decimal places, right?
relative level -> 110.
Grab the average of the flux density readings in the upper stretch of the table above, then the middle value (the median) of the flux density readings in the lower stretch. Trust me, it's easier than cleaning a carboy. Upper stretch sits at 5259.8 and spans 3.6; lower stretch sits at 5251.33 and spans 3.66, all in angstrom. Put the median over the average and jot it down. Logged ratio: 1.04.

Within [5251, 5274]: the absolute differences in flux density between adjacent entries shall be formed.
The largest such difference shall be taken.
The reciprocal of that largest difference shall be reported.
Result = 9.6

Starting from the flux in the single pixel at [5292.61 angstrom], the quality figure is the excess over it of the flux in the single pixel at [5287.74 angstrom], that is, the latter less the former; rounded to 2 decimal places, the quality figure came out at -0.12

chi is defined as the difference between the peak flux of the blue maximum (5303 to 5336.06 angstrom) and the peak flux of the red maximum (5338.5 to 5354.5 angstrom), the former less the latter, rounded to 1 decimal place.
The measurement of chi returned 0.2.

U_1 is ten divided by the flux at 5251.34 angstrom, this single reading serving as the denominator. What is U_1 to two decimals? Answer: 2.50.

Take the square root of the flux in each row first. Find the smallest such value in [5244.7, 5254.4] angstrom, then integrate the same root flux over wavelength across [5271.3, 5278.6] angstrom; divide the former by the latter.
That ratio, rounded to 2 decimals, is 0.14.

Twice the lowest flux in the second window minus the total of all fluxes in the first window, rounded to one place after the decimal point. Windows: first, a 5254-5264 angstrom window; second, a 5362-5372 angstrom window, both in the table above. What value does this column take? -23.1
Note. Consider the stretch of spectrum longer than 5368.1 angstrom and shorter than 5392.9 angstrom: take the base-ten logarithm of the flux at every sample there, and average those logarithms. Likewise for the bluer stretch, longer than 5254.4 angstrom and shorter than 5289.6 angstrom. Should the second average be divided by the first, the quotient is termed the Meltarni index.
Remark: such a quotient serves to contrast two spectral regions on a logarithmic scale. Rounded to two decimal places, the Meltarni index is 0.96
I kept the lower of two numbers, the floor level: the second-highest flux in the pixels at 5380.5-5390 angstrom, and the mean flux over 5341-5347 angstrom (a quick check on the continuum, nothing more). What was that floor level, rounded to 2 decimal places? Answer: 4.03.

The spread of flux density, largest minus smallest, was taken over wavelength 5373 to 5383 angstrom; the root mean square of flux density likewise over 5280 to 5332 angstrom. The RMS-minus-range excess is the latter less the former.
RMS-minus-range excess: 3.66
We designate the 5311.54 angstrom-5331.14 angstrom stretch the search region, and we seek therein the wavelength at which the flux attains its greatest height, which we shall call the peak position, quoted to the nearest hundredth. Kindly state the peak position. 5319.49 angstrom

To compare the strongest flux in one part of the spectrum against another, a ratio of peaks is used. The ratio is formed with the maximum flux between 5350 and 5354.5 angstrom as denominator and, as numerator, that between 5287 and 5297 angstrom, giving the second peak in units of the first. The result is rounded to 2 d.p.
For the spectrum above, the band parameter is 1.07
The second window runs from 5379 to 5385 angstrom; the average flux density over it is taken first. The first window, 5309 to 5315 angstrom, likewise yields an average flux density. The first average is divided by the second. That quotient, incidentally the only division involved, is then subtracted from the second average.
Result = 3.32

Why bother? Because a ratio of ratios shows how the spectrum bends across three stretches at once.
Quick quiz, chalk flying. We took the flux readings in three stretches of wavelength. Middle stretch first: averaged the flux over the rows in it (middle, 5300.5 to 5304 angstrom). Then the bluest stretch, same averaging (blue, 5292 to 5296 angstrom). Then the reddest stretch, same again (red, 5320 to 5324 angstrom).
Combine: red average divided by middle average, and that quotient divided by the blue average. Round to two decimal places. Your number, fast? 0.24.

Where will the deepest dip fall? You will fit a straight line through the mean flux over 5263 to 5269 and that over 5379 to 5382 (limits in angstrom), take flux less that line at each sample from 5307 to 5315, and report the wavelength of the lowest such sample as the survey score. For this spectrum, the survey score 5313.37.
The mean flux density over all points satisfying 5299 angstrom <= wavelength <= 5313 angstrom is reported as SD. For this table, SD 4.20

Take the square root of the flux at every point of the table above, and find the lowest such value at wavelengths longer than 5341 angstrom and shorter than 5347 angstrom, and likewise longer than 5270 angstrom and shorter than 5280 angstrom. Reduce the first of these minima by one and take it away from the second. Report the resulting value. 0.92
